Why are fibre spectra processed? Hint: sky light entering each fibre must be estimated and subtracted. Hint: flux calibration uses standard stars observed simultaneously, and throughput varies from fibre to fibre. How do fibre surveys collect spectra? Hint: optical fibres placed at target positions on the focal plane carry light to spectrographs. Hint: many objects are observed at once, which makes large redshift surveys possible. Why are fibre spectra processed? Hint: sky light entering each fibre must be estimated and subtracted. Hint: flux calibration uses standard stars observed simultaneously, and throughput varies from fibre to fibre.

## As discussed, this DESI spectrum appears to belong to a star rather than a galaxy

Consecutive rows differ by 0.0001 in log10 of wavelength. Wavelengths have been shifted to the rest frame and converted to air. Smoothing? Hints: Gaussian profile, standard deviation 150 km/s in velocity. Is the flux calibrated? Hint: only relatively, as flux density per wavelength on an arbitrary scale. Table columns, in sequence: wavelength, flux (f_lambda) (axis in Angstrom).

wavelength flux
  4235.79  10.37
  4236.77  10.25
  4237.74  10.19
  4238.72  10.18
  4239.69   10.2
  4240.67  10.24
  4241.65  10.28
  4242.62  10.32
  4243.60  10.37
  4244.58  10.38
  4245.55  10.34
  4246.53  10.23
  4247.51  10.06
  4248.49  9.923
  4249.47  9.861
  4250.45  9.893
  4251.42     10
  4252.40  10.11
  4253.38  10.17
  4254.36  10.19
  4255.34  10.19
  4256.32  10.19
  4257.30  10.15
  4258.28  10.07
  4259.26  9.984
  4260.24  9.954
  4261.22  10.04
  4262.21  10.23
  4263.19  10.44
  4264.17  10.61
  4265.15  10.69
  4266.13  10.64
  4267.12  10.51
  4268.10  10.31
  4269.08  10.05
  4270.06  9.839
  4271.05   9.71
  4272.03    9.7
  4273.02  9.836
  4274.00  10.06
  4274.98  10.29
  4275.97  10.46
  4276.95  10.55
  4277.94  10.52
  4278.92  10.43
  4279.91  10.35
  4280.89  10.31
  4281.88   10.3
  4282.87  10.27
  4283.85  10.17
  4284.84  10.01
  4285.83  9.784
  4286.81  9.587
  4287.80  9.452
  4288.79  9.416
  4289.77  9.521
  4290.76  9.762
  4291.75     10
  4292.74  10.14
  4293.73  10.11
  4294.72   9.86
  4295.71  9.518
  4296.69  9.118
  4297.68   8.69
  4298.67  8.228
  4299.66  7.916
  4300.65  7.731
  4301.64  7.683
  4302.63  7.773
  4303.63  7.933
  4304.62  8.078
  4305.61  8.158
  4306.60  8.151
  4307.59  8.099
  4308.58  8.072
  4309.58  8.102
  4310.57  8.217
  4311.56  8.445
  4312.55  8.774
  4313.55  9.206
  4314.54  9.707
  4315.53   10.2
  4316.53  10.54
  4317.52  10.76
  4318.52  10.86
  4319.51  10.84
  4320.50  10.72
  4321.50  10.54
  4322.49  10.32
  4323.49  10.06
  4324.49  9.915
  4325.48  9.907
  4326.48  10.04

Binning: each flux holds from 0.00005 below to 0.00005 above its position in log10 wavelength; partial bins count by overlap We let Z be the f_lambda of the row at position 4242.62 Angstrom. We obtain 10.32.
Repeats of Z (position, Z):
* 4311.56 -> 8.445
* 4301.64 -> 7.683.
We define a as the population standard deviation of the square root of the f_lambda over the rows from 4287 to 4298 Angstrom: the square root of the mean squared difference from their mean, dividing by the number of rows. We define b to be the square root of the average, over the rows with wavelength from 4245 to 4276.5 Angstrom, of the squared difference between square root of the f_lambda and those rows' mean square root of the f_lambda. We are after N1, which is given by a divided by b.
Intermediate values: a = 0.068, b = 0.040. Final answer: 1.7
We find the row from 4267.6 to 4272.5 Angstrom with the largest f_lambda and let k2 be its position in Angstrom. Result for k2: 4268.10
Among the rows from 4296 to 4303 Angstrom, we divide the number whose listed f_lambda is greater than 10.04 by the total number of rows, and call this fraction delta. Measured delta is 0.0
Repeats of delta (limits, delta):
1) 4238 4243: 1.0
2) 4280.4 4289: 0.4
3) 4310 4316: 0.2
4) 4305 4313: 0.0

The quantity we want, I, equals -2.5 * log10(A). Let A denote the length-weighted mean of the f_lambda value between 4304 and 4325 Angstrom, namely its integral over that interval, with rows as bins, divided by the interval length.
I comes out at -2.43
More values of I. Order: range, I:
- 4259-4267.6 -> -2.54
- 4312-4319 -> -2.50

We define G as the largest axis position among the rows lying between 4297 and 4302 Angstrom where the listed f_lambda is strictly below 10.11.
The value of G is 4301.64 Angstrom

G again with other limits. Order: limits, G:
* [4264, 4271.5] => 4271.05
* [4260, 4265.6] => 4261.22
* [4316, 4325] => 4324.49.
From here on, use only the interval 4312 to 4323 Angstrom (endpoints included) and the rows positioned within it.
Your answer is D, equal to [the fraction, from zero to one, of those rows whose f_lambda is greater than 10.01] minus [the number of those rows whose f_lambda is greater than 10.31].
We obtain -6.3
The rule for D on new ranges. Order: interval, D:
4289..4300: 0.2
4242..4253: -3.4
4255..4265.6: -2.2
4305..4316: 0.1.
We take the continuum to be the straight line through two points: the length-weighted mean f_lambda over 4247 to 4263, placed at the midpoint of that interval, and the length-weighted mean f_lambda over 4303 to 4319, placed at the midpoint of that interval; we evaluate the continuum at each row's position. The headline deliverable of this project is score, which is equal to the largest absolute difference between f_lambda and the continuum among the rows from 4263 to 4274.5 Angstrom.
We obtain 0.8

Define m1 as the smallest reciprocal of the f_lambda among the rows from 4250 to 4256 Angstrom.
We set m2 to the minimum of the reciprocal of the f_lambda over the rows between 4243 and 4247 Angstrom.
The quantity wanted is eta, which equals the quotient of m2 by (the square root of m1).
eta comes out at 0.308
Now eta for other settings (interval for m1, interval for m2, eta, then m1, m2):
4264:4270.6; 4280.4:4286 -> 0.317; 0.0935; 0.097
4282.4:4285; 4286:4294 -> 0.316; 0.0974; 0.099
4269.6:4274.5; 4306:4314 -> 0.345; 0.0994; 0.109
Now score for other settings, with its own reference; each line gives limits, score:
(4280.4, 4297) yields 0.8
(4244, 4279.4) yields 0.9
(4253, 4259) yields 0.1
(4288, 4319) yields 2.1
